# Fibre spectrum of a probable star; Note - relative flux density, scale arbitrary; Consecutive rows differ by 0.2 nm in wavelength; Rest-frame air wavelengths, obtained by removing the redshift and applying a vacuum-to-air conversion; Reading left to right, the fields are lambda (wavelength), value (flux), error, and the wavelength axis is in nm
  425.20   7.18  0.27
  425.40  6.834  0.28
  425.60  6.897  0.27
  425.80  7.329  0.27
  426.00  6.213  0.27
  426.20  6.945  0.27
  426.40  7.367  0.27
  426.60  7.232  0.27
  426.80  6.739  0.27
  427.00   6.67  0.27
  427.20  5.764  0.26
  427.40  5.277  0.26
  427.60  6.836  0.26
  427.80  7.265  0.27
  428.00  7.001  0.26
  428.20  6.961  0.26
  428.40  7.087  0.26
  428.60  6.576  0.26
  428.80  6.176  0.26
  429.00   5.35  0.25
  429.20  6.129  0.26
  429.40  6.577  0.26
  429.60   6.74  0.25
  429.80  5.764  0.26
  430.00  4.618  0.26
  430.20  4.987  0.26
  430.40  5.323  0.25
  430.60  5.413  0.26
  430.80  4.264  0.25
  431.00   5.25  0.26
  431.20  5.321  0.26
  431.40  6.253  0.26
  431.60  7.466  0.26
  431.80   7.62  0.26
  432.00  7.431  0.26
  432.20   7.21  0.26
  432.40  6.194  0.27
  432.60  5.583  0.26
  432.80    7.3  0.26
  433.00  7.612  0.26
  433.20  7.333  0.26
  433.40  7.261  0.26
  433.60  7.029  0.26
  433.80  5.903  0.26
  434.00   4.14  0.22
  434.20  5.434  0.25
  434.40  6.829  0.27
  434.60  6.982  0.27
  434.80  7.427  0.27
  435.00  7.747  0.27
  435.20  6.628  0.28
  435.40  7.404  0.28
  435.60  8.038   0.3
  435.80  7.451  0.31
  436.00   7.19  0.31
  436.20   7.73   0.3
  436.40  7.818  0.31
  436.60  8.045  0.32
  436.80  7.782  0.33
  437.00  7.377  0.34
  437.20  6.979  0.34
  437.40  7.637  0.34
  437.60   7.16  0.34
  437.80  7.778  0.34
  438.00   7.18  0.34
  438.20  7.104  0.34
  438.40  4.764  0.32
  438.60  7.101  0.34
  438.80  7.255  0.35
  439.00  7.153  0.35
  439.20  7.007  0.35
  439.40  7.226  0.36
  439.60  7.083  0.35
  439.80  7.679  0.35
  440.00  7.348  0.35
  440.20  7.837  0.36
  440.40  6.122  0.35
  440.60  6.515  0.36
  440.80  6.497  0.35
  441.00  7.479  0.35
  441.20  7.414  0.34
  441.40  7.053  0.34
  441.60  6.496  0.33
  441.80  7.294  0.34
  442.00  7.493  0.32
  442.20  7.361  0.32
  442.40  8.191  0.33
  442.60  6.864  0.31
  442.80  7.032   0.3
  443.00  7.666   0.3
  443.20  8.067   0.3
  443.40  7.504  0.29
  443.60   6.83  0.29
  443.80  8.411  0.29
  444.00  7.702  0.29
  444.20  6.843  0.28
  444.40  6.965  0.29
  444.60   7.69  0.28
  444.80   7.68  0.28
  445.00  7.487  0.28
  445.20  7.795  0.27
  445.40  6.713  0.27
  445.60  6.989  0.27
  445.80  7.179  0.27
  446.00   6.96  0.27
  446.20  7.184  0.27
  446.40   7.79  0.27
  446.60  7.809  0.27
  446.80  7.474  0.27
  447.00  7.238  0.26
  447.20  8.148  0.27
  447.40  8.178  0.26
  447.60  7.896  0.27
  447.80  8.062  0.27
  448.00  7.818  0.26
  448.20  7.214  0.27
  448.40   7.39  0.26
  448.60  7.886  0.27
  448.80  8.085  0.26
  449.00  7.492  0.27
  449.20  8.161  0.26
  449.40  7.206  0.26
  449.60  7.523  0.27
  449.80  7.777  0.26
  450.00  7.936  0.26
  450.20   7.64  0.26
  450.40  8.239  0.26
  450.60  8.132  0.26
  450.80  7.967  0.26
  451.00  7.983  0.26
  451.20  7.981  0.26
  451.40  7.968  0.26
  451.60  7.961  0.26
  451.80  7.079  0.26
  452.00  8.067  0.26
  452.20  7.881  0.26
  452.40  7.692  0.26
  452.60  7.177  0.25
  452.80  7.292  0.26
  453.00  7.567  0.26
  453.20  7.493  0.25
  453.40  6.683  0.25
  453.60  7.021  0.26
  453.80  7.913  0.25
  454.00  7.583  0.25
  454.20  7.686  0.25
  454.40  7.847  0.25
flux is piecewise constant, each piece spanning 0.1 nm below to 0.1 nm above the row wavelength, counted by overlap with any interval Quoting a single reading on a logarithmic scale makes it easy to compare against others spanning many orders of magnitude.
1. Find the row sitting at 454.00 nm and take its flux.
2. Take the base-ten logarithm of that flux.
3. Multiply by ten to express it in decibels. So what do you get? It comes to 8.80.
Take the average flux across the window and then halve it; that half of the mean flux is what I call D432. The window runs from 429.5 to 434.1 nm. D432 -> 3.09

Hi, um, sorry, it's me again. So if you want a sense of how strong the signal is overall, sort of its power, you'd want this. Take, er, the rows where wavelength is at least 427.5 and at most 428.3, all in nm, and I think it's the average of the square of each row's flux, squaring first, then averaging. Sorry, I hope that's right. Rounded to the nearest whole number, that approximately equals 49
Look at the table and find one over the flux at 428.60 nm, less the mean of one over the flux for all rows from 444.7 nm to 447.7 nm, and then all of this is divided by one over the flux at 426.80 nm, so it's 0.12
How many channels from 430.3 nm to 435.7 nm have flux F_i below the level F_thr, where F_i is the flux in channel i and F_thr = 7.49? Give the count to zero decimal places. 23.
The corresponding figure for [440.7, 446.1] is 17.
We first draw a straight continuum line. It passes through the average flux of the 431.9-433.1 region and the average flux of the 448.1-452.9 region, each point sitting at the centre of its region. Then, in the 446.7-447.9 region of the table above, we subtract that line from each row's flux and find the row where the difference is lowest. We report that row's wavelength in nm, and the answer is 447.00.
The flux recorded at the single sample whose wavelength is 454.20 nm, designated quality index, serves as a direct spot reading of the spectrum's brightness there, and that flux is 7.686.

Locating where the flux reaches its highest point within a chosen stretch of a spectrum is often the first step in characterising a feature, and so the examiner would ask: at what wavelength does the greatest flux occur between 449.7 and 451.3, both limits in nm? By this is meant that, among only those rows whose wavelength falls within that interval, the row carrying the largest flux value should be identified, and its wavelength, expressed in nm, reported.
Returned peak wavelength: 450.40 nm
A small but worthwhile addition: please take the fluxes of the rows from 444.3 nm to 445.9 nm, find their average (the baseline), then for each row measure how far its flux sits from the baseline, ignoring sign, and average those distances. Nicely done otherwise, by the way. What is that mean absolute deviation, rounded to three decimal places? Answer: 0.351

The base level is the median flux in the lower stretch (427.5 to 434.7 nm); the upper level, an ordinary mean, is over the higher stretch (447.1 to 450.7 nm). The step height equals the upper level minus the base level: 1.2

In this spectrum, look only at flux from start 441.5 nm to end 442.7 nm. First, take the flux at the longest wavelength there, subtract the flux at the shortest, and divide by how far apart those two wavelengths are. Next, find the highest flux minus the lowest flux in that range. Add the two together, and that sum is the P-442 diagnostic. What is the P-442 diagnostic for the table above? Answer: 2.1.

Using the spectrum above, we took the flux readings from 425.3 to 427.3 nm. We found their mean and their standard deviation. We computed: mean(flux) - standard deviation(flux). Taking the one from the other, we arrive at 6.3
